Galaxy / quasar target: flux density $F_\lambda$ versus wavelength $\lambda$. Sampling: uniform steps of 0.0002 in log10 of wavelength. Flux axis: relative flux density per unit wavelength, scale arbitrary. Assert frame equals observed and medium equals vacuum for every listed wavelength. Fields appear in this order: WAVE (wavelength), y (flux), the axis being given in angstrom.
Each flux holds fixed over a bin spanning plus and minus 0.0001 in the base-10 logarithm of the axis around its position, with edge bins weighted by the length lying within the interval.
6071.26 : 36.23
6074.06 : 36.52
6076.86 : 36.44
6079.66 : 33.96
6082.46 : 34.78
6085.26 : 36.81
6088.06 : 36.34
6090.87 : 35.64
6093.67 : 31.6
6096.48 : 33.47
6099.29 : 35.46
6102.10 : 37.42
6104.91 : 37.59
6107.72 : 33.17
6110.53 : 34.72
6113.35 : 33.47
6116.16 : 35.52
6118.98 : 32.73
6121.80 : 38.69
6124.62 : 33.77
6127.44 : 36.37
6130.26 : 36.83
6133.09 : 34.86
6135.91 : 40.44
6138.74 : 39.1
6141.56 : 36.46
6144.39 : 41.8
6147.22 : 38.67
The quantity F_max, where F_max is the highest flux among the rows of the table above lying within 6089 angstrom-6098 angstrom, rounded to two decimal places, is 35.64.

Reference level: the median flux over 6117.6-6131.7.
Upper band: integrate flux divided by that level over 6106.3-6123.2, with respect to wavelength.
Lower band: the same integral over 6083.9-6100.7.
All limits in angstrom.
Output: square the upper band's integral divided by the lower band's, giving 1.00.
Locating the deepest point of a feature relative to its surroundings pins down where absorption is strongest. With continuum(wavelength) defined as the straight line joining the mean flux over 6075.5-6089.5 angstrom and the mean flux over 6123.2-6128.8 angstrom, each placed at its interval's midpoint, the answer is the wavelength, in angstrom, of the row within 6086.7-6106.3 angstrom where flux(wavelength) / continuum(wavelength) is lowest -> 6093.67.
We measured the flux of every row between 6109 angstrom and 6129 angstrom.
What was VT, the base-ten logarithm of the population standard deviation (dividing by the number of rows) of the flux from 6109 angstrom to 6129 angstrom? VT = 0.275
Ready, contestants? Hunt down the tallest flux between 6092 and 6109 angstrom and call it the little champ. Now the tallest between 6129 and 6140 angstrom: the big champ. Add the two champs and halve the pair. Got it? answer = 39.0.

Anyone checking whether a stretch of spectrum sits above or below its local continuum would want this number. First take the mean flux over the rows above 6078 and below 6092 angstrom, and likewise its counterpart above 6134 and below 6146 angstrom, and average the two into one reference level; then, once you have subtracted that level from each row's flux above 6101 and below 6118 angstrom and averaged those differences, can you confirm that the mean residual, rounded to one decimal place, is -2.2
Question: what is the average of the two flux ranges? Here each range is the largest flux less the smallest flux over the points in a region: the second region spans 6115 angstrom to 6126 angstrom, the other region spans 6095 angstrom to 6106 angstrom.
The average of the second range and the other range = 5.04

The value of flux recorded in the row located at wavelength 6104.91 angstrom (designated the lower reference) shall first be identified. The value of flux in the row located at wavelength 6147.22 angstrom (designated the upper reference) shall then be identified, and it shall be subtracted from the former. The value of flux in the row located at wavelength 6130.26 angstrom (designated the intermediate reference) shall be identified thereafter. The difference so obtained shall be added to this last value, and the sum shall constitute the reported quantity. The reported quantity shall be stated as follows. 36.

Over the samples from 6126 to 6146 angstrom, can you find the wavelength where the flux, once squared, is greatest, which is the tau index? 6144.39 angstrom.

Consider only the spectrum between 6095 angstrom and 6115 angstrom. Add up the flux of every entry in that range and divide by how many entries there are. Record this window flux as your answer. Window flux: 35.0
